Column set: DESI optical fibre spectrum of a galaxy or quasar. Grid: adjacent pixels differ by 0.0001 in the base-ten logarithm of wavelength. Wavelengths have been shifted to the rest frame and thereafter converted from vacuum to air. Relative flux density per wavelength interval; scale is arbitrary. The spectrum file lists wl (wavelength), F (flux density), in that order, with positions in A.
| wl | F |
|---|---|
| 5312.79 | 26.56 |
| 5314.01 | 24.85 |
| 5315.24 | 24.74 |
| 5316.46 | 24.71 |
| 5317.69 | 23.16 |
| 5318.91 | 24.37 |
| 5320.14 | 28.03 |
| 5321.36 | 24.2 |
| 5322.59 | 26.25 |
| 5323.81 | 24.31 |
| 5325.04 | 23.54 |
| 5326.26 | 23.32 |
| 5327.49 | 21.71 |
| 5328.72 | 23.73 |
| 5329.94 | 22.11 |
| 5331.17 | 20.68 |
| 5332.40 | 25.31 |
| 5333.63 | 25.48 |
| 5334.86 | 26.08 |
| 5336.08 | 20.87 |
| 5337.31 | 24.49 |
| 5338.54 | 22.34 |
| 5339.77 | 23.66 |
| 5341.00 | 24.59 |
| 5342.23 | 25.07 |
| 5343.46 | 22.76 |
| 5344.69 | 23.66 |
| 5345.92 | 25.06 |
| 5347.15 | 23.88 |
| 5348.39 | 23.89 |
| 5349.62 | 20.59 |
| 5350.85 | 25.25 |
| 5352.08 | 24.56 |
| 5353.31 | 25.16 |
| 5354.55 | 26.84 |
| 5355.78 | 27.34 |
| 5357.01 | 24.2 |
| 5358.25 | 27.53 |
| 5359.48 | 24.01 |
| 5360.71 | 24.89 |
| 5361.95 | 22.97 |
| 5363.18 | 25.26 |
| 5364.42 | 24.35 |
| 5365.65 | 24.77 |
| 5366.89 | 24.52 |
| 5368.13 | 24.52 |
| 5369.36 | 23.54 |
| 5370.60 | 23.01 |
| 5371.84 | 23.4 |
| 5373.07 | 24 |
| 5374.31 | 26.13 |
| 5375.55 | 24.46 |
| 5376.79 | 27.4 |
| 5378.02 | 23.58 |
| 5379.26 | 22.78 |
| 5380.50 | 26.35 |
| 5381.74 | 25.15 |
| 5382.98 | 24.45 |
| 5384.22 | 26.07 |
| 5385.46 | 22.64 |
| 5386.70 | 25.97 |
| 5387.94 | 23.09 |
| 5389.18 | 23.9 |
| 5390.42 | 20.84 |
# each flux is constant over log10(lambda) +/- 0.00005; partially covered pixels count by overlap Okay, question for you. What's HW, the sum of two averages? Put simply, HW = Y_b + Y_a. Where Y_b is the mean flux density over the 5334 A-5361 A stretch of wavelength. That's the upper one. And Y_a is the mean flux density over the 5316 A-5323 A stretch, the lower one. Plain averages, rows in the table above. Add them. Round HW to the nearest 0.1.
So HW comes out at 49.5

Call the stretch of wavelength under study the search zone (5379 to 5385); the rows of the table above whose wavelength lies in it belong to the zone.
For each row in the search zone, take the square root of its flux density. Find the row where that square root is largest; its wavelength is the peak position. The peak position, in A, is 5380.50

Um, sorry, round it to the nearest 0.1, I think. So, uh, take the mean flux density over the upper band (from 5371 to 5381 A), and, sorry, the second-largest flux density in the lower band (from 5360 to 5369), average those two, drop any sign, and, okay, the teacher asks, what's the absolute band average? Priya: 24.8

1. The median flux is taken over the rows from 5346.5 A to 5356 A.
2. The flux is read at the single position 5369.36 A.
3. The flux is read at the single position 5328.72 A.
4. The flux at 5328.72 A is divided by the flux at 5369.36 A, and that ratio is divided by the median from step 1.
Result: 0.041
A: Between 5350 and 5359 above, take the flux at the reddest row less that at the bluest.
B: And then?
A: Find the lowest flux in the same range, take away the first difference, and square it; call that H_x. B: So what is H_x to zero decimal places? 480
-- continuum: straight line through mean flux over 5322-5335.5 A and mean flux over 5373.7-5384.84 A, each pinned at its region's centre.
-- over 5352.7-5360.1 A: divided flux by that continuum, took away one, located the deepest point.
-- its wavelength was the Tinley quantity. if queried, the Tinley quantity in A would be 5359.48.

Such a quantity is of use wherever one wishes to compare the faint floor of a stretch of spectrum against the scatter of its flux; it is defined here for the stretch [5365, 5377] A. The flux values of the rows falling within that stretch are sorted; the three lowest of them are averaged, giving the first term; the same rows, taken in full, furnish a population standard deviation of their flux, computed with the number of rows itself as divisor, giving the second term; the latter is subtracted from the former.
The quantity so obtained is 22.1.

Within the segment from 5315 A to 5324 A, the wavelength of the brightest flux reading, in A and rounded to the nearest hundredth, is 5320.14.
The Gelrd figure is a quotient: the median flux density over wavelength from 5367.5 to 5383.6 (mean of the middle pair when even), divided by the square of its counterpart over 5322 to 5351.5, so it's 0.0431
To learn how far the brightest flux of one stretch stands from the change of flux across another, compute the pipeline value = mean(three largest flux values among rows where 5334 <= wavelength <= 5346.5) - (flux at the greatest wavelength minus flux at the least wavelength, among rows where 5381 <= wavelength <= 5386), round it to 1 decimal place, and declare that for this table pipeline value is 27.9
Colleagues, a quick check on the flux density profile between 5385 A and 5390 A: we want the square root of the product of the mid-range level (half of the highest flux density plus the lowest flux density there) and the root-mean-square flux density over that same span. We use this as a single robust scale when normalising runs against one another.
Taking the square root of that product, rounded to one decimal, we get 24.1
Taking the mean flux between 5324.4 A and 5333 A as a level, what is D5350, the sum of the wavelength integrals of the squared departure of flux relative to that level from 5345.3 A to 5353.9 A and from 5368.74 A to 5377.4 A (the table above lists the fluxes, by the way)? 74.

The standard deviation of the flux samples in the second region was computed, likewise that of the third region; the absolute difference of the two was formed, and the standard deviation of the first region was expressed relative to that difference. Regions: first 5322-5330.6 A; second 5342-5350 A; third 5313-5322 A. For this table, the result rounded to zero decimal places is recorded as 49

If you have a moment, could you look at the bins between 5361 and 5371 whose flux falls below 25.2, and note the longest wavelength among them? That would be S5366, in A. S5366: 5370.60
